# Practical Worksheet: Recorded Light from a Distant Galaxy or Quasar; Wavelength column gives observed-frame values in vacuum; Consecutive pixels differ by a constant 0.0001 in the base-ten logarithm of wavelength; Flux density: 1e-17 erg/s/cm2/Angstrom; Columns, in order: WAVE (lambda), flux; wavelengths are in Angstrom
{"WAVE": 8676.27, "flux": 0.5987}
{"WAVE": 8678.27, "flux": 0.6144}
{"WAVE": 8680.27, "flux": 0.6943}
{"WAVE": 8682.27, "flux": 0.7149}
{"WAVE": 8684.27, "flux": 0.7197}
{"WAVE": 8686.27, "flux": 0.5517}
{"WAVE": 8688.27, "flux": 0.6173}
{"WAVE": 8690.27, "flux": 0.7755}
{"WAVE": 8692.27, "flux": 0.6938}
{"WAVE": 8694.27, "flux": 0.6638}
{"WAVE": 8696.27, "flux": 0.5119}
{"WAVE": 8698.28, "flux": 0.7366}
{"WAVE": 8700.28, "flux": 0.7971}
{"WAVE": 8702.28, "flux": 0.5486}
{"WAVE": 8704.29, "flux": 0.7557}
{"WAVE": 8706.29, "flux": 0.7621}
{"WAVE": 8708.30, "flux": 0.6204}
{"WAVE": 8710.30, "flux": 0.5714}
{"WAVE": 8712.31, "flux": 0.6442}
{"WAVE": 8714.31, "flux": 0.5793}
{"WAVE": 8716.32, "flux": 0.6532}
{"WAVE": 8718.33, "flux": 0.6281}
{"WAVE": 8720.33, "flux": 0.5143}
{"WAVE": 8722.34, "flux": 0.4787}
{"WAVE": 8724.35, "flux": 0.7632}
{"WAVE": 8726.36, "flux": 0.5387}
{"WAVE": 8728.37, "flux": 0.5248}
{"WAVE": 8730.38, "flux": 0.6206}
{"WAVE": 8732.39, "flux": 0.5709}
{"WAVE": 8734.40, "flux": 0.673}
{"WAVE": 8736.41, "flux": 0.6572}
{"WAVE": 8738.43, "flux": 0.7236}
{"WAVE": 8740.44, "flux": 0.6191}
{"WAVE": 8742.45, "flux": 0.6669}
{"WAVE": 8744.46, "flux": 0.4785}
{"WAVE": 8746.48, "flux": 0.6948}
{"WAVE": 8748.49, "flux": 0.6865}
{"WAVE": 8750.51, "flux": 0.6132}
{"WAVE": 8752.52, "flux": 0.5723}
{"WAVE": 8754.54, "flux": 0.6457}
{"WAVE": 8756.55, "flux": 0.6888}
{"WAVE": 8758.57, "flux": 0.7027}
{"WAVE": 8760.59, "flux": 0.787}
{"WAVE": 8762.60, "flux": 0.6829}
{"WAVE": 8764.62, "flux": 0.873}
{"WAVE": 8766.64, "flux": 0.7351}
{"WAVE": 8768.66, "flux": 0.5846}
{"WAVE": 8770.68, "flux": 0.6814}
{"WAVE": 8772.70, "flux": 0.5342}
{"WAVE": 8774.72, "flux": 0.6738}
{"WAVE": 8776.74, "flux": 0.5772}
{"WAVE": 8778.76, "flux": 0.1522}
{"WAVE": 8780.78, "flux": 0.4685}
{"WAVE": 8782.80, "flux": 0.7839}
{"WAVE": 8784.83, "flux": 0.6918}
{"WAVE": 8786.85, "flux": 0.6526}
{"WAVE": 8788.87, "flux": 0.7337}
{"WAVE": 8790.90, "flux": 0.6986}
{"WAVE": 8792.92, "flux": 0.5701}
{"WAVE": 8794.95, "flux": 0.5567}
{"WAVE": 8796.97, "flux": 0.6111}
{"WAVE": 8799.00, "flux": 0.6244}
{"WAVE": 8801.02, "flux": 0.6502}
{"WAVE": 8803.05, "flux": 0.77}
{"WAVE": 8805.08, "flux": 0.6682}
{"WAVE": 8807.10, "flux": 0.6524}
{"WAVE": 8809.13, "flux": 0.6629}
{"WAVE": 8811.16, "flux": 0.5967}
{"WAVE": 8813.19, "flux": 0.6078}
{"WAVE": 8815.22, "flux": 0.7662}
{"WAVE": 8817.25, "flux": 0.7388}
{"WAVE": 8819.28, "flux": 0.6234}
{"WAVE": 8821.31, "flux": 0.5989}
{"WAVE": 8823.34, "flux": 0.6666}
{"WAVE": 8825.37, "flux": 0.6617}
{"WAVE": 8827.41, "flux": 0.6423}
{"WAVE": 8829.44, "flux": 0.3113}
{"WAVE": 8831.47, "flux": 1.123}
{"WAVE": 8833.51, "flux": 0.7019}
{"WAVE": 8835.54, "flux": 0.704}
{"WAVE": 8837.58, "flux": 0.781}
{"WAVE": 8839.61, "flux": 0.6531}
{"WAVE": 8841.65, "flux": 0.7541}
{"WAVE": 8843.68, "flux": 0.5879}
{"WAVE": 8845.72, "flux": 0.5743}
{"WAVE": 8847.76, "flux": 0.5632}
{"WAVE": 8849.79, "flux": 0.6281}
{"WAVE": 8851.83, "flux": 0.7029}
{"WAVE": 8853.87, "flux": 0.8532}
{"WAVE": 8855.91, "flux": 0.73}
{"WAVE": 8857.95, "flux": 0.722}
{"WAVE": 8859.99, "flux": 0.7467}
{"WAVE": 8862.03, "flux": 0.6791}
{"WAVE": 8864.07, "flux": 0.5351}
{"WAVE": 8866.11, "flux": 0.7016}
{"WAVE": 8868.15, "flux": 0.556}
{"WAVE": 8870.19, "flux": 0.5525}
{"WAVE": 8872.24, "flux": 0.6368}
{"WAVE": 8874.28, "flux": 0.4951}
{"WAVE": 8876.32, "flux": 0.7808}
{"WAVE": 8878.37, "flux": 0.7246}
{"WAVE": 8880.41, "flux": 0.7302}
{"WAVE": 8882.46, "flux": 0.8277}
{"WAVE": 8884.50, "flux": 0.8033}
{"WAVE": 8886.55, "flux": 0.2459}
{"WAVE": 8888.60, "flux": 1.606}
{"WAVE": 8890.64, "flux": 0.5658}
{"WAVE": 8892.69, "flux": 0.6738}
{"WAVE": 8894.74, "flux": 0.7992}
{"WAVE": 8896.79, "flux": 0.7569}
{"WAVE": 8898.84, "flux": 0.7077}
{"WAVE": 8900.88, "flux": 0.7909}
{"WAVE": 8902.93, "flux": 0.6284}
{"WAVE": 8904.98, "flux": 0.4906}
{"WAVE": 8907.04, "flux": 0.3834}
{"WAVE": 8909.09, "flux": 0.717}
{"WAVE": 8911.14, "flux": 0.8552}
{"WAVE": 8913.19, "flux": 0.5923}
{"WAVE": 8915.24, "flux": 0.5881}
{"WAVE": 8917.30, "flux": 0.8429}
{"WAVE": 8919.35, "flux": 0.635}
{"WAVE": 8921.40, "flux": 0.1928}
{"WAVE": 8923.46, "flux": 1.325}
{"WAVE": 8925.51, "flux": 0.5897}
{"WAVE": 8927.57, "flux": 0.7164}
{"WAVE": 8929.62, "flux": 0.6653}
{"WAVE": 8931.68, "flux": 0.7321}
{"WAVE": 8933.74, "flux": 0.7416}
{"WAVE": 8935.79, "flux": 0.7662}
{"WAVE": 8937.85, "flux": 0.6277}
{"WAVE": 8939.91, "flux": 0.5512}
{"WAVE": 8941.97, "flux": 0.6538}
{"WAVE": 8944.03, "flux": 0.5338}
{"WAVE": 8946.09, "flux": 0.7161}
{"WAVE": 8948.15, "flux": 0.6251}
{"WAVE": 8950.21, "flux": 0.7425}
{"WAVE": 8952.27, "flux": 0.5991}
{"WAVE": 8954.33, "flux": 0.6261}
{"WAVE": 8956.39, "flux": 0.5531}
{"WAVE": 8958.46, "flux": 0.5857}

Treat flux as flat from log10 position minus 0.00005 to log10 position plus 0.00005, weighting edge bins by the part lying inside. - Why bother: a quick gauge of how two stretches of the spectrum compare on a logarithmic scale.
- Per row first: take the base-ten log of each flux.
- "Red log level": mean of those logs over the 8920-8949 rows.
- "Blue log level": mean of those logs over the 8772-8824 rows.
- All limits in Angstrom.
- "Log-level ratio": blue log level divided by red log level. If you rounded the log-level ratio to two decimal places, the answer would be 1.08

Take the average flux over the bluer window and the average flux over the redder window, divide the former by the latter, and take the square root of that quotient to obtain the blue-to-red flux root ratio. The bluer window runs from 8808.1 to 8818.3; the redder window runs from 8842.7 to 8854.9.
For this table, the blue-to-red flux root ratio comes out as 1.02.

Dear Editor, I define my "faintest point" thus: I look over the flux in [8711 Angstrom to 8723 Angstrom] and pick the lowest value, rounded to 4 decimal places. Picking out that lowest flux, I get 0.4787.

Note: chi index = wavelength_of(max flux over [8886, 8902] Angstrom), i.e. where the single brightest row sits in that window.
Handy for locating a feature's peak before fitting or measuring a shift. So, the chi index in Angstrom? 8888.60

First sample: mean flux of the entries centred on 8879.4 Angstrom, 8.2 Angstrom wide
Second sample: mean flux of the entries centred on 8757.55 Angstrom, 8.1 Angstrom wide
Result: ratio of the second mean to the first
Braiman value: 0.92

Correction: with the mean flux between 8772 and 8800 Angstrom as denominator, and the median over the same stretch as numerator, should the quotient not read 1.04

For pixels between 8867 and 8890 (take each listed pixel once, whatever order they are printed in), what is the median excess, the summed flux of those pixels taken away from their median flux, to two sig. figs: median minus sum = -7.2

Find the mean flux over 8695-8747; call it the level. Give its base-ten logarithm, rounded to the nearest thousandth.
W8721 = -0.202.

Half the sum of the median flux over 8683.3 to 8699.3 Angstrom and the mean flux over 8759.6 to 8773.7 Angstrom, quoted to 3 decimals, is 0.688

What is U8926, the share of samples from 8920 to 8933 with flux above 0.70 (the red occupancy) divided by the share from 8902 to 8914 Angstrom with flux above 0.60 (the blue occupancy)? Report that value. 1.0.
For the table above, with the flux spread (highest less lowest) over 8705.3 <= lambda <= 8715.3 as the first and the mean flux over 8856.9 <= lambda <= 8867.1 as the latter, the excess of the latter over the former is 0.49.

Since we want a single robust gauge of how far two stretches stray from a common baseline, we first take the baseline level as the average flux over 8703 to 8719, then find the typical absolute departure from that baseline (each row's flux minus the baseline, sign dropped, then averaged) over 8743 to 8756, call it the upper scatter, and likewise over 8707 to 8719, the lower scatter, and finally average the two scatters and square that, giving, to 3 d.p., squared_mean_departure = 0.002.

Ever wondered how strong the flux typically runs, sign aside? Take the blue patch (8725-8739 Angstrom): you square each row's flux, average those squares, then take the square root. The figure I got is 0.62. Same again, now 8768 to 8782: 0.55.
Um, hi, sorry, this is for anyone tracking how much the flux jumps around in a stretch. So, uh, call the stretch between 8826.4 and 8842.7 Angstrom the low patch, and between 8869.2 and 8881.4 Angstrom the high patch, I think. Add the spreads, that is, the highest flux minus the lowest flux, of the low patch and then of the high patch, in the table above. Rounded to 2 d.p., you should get 1.10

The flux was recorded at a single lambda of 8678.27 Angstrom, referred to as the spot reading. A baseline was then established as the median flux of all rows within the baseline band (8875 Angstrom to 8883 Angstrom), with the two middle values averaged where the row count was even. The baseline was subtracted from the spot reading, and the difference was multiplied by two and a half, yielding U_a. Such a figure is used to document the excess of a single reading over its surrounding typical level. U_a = -0.35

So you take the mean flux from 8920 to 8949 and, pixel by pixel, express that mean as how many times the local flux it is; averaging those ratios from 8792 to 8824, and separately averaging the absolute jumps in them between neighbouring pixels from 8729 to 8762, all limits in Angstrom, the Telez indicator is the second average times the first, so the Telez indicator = 0.14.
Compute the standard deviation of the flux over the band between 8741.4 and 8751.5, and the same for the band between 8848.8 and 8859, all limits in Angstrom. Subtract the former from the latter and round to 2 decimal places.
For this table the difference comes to -0.01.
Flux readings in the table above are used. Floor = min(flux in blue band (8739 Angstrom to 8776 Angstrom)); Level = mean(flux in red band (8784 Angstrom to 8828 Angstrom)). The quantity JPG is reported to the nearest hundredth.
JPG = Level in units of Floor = 1.37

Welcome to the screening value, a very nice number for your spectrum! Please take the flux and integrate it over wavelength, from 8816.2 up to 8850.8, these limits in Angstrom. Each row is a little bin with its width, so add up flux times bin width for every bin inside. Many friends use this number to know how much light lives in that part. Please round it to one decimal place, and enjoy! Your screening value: 23.0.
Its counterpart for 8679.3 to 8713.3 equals 22.8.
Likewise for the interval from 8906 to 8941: 23.7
